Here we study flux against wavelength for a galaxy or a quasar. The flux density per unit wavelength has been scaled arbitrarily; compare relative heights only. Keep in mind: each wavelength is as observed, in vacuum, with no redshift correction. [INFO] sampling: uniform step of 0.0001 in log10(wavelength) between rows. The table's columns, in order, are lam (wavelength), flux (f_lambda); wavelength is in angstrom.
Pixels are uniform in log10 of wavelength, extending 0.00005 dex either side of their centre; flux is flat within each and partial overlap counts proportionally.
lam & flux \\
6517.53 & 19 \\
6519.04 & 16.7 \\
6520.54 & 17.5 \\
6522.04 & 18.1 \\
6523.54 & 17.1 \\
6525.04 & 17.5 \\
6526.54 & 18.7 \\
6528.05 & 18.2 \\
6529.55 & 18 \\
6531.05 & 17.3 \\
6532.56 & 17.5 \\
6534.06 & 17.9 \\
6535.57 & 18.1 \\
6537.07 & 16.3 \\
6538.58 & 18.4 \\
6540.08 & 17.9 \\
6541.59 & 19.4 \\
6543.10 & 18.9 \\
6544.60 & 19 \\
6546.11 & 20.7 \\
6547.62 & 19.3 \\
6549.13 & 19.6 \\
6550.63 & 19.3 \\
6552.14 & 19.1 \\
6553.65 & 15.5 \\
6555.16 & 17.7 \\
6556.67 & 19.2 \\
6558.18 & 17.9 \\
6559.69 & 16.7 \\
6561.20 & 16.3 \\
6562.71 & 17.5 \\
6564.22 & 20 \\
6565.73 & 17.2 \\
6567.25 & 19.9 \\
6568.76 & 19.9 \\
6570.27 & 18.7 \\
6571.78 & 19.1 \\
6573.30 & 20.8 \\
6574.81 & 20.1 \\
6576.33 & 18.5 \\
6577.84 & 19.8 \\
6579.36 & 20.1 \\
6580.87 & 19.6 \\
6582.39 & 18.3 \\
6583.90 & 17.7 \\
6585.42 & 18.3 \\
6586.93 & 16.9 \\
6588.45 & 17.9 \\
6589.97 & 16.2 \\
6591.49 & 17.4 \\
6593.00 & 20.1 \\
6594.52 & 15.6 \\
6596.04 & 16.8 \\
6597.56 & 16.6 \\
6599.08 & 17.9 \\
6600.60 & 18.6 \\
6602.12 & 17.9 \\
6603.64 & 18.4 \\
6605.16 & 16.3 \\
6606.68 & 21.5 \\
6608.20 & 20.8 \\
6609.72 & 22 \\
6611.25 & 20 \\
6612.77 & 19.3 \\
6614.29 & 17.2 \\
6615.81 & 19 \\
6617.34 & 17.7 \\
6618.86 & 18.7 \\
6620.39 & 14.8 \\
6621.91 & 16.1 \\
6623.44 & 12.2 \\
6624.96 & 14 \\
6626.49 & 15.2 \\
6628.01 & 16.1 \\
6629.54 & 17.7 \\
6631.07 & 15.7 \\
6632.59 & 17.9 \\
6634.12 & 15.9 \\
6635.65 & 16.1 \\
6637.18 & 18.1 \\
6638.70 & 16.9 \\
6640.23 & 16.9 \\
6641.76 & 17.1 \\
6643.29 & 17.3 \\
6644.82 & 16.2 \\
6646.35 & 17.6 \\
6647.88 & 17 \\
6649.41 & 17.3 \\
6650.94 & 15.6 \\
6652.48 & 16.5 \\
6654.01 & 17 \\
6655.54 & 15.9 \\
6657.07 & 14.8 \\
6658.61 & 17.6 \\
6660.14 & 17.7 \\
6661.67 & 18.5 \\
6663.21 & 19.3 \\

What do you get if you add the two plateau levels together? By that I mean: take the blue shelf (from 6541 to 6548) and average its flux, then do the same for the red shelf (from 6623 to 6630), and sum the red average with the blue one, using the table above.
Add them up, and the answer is 34.5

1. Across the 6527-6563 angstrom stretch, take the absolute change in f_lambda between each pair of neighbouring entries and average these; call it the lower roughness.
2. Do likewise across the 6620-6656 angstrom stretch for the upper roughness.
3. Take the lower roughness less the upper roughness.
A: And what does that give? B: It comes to -0.21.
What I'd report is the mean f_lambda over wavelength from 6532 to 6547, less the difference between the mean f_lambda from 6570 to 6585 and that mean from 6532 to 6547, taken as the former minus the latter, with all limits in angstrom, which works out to 18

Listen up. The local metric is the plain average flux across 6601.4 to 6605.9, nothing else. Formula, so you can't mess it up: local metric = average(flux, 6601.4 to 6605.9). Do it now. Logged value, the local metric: 17.5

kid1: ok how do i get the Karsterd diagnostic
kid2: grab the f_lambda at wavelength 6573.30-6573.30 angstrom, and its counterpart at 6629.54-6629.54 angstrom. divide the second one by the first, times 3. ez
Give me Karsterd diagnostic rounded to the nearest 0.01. 2.55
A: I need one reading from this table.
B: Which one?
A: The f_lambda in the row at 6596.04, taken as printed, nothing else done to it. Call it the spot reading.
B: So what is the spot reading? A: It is 16.8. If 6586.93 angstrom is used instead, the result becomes 16.9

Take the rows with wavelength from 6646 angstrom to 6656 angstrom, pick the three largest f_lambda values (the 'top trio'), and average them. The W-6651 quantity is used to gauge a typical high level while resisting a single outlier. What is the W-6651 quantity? 17.3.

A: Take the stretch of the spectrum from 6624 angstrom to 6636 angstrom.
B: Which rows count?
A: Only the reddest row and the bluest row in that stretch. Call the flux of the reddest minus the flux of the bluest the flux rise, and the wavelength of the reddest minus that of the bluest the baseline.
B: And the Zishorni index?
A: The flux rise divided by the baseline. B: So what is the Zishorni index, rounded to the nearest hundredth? 0.20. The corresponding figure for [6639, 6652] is -0.12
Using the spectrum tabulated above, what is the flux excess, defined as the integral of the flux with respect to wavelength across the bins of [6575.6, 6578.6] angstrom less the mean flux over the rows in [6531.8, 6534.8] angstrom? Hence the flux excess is 40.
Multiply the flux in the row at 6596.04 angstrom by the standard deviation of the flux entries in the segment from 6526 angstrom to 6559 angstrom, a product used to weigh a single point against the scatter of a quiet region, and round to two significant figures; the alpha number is 19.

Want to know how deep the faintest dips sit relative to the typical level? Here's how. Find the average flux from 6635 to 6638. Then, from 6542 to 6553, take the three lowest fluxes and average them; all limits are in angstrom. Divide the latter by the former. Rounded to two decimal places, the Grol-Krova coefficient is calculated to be 1.11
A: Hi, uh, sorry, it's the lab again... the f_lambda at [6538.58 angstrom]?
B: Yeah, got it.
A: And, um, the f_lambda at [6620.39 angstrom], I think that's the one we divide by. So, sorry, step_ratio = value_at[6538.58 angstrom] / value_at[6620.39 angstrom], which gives 1.24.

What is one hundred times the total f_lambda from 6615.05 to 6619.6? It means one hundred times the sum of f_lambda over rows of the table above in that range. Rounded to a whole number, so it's 5540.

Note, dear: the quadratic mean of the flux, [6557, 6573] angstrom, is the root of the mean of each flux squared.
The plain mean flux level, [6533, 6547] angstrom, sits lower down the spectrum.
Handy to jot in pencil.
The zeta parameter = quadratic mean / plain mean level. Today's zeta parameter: 0.99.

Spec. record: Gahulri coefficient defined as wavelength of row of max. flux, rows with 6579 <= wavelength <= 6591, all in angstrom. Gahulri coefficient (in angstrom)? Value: 6579.36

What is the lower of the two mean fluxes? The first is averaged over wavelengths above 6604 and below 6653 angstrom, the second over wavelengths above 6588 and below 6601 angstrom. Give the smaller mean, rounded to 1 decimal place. 17.2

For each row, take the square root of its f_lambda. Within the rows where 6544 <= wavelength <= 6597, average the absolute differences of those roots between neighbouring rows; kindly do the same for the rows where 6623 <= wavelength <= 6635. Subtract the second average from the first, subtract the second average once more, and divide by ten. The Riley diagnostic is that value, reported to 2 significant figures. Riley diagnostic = -0.026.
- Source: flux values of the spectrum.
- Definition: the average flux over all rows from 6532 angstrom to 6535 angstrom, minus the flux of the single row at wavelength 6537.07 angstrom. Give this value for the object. 1.4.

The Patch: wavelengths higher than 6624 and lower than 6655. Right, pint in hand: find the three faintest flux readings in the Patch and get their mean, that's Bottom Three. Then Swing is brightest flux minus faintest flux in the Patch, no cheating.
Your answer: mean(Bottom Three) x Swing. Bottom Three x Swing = 61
